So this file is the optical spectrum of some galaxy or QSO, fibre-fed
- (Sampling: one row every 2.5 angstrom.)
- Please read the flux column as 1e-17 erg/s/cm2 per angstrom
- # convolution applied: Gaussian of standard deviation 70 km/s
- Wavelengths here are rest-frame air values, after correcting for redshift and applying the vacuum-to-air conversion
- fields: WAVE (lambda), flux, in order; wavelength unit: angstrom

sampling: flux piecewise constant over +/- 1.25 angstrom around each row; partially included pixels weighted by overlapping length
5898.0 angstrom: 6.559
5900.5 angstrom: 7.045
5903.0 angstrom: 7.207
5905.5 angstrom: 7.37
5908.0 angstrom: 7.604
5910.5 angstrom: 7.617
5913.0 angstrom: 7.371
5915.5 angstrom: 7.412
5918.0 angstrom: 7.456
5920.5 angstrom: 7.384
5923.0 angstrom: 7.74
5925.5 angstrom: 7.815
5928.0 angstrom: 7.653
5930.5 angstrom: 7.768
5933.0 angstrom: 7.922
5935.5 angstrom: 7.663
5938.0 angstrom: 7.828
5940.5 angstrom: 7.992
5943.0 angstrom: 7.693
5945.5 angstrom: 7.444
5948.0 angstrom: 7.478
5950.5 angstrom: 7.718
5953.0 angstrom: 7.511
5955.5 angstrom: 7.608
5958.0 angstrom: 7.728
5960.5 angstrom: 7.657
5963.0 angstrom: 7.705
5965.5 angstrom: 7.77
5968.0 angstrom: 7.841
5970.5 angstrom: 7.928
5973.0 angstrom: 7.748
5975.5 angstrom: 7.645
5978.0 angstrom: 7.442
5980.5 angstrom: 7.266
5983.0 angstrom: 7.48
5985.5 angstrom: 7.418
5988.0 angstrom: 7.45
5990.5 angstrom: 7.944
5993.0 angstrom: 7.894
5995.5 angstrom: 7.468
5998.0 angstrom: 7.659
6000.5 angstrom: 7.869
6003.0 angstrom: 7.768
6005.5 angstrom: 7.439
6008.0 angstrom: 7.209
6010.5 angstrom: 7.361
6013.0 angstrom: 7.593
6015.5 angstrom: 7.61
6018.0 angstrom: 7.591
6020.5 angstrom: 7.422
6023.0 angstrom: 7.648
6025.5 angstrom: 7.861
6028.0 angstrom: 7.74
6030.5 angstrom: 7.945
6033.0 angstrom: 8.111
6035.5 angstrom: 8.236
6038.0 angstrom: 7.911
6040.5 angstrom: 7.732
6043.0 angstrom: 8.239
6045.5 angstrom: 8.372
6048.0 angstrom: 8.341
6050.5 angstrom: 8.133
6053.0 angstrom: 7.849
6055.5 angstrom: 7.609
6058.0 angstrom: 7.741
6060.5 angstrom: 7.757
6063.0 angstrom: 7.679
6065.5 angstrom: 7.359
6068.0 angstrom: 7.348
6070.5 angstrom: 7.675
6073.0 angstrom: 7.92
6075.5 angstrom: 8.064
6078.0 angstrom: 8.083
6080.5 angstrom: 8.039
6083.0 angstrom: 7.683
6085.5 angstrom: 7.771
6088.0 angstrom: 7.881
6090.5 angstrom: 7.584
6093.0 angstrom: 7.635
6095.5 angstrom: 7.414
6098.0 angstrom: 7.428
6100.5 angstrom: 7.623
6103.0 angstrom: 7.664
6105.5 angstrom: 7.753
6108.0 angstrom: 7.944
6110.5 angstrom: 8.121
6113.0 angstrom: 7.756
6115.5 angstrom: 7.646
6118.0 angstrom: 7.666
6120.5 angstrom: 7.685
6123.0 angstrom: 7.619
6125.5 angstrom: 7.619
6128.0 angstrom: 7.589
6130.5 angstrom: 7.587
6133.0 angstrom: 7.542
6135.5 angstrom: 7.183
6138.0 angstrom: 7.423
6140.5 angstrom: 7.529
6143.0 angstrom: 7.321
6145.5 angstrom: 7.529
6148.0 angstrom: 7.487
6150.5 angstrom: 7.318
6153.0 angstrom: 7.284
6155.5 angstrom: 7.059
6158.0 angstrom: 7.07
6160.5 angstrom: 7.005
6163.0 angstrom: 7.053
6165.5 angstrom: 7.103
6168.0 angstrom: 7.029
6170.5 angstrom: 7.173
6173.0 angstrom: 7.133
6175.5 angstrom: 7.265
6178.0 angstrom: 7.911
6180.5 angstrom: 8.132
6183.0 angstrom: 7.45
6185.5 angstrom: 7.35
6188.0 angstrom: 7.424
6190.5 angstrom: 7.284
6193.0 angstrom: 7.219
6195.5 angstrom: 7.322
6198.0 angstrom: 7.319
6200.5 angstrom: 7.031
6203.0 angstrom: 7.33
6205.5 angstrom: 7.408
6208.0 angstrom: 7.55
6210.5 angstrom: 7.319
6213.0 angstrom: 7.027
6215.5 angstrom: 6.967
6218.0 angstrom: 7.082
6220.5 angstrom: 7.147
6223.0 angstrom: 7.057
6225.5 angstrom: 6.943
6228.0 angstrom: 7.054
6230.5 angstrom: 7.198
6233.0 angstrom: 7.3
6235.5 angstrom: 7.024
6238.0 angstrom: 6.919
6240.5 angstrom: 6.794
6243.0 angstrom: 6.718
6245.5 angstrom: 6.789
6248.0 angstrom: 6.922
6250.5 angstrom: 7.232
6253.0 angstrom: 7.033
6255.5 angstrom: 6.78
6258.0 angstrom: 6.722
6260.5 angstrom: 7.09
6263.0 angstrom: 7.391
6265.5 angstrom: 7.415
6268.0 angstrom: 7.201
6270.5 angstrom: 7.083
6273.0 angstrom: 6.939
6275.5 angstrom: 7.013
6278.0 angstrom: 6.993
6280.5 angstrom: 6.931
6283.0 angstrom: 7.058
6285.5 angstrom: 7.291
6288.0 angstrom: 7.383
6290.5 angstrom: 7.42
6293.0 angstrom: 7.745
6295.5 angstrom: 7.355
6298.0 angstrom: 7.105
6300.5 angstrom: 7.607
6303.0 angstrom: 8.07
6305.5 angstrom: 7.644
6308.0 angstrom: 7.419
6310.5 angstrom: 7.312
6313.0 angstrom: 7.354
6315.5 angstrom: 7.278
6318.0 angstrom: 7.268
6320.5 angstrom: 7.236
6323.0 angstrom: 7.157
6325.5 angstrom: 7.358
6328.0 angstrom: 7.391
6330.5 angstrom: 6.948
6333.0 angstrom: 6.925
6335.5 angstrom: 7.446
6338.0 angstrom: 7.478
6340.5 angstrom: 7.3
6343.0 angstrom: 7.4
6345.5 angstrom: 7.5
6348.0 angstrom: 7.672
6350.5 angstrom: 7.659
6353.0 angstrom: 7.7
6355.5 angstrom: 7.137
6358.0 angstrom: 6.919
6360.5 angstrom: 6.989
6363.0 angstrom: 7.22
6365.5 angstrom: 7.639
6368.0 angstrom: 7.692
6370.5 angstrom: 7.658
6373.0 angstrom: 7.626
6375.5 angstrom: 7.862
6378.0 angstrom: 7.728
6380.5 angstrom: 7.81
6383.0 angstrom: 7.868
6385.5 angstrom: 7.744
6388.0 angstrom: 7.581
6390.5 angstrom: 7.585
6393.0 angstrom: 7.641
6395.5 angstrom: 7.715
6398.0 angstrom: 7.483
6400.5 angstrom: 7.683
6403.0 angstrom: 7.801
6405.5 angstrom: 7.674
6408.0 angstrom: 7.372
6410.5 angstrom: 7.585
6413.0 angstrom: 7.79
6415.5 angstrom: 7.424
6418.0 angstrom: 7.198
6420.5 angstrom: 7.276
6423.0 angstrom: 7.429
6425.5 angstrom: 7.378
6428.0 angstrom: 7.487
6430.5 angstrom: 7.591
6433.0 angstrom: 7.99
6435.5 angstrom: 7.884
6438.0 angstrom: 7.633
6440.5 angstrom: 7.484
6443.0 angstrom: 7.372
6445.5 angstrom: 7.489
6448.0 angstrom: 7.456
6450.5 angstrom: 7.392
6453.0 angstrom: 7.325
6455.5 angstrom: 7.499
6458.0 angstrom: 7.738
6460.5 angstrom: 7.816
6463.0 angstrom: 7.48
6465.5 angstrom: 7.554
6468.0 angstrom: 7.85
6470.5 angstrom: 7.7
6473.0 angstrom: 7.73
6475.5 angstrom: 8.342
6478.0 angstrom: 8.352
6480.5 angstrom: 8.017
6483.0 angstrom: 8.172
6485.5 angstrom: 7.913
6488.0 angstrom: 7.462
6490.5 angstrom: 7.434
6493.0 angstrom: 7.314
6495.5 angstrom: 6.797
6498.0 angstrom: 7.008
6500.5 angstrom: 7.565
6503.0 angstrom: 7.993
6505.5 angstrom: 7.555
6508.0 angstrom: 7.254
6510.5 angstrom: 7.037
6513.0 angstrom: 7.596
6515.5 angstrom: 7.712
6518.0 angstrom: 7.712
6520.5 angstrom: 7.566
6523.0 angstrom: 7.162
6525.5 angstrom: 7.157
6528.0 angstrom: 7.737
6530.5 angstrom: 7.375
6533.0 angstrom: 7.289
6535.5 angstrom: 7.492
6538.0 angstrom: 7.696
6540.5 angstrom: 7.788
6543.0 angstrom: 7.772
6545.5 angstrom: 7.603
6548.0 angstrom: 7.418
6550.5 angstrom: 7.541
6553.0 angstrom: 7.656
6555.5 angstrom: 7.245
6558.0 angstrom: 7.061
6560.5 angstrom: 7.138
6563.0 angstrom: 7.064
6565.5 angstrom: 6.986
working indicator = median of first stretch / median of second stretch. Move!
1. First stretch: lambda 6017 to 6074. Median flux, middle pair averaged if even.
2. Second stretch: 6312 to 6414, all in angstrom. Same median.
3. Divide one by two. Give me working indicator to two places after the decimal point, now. 1.02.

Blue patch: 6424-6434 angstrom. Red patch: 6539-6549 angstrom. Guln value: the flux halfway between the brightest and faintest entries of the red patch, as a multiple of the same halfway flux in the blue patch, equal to 0.99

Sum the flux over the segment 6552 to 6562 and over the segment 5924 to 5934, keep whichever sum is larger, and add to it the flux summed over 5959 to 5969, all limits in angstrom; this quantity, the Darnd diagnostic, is 62.1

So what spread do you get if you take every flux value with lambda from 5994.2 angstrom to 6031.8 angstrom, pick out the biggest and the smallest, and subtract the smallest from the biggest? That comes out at 0.74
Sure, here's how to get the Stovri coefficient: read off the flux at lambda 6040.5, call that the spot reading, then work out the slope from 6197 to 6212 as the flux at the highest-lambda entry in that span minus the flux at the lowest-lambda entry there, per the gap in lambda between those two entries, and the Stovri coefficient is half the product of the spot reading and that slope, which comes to 0.000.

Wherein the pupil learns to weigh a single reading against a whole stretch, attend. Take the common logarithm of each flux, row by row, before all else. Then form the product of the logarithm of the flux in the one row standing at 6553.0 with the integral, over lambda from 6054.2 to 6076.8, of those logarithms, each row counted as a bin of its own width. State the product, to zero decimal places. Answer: 18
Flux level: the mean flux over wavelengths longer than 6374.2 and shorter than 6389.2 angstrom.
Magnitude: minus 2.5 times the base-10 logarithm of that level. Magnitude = -2.23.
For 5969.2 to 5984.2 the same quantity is -2.20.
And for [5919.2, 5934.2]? -2.22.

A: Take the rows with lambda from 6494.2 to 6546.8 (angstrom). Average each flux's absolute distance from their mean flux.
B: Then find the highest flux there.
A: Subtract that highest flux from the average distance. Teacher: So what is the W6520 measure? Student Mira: -7.74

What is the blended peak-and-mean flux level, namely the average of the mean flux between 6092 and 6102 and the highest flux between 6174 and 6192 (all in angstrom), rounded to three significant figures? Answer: 7.83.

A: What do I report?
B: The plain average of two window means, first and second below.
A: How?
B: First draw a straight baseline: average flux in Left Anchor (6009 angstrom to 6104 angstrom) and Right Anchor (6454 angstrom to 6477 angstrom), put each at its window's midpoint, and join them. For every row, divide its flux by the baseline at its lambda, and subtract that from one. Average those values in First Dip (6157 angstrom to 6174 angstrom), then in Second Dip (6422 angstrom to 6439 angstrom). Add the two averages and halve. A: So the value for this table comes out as 0.052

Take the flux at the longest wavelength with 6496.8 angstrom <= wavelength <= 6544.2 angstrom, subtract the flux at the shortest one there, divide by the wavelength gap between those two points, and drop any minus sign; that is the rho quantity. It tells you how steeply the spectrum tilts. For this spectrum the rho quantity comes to 0.017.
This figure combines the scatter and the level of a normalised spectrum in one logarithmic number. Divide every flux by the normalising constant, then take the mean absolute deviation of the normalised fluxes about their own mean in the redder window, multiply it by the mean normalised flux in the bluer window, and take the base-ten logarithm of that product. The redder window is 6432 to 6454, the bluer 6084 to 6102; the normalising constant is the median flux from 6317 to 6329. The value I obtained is -1.57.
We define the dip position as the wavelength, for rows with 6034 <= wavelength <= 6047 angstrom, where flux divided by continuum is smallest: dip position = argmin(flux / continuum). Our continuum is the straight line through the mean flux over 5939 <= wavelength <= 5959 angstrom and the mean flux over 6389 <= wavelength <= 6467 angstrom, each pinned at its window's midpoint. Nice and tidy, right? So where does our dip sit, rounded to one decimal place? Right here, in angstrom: 6040.5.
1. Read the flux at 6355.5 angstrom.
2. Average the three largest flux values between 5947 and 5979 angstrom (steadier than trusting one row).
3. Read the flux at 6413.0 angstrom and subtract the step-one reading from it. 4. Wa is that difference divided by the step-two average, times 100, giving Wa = 8.3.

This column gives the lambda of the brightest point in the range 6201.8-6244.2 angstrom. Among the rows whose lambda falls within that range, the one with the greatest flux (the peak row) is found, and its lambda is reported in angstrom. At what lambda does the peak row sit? 6208.0 angstrom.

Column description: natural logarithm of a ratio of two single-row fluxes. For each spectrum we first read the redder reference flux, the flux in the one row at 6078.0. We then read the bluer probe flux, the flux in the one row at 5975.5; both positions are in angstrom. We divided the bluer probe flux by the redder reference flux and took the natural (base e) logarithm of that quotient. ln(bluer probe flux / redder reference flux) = -0.06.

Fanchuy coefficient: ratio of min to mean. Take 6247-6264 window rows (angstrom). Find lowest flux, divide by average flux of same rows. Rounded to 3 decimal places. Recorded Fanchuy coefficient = 0.957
